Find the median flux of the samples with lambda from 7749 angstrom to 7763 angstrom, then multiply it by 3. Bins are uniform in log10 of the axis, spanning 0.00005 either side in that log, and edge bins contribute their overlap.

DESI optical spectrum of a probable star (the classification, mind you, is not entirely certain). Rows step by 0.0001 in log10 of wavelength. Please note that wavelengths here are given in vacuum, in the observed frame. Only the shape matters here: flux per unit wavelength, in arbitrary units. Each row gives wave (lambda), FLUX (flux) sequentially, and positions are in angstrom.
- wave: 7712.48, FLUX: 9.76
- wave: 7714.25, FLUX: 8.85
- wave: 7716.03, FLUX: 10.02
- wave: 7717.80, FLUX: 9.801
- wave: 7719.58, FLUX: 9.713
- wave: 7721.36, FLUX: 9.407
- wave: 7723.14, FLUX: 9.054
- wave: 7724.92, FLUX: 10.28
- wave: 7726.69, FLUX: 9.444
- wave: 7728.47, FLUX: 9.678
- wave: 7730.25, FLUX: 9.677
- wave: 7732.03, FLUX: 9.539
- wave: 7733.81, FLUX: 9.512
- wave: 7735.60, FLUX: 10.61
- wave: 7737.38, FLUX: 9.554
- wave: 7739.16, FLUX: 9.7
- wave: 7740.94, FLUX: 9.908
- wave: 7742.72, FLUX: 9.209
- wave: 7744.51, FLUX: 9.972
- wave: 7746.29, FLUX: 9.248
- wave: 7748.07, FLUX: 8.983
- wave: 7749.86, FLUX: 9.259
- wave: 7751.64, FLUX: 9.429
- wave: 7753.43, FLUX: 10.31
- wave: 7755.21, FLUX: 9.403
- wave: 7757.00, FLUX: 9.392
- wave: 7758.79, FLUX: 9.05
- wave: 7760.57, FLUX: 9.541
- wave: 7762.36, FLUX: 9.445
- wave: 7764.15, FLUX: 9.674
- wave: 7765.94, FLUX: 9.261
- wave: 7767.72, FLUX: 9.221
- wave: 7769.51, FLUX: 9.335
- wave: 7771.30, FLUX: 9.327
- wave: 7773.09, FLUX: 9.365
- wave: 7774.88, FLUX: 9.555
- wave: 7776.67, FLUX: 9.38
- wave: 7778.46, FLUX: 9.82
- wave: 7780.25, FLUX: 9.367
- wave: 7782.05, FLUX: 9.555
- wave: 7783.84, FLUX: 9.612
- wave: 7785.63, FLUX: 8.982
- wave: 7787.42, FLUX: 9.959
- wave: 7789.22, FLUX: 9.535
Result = 28.2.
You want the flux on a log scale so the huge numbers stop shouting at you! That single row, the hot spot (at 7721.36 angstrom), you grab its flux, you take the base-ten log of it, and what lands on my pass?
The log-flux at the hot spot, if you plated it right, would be 0.97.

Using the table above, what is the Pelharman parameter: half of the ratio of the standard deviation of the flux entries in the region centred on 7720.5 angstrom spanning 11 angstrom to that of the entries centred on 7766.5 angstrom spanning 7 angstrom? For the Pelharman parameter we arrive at 1.1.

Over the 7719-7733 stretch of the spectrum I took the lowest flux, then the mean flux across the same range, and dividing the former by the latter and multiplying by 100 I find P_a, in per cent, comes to 94.3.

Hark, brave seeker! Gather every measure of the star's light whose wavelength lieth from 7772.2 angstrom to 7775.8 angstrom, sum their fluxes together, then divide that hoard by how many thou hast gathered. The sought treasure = 9.46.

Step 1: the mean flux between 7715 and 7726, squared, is 94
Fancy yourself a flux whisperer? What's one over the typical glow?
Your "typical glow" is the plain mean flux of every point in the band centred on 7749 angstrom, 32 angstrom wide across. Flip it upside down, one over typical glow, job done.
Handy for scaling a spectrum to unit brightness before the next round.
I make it 0.105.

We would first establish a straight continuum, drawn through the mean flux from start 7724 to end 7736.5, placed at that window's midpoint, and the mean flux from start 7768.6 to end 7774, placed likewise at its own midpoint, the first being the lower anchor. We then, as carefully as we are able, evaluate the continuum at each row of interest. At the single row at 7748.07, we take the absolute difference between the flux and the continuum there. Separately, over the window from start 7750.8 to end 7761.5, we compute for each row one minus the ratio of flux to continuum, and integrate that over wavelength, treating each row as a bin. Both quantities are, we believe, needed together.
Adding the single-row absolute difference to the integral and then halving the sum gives 0.31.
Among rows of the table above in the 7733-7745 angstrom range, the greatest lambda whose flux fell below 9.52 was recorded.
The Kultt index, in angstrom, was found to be 7742.72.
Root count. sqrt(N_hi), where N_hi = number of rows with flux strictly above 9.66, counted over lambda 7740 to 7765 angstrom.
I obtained 2.0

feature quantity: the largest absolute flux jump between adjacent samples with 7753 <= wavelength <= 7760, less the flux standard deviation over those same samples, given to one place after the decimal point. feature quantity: 0.4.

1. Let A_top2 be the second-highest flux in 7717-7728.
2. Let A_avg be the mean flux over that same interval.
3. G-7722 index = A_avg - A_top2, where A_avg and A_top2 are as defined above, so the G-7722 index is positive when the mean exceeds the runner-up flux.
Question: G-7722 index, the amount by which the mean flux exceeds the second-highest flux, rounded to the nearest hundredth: -0.18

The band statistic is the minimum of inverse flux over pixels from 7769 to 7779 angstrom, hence 0.102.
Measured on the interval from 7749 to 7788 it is 0.097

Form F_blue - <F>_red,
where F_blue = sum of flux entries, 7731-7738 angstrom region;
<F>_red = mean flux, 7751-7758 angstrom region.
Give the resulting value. 29.6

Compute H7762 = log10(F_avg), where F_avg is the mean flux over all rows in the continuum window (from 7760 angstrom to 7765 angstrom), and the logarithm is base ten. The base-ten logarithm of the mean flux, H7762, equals 0.980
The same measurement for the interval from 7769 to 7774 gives 0.970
